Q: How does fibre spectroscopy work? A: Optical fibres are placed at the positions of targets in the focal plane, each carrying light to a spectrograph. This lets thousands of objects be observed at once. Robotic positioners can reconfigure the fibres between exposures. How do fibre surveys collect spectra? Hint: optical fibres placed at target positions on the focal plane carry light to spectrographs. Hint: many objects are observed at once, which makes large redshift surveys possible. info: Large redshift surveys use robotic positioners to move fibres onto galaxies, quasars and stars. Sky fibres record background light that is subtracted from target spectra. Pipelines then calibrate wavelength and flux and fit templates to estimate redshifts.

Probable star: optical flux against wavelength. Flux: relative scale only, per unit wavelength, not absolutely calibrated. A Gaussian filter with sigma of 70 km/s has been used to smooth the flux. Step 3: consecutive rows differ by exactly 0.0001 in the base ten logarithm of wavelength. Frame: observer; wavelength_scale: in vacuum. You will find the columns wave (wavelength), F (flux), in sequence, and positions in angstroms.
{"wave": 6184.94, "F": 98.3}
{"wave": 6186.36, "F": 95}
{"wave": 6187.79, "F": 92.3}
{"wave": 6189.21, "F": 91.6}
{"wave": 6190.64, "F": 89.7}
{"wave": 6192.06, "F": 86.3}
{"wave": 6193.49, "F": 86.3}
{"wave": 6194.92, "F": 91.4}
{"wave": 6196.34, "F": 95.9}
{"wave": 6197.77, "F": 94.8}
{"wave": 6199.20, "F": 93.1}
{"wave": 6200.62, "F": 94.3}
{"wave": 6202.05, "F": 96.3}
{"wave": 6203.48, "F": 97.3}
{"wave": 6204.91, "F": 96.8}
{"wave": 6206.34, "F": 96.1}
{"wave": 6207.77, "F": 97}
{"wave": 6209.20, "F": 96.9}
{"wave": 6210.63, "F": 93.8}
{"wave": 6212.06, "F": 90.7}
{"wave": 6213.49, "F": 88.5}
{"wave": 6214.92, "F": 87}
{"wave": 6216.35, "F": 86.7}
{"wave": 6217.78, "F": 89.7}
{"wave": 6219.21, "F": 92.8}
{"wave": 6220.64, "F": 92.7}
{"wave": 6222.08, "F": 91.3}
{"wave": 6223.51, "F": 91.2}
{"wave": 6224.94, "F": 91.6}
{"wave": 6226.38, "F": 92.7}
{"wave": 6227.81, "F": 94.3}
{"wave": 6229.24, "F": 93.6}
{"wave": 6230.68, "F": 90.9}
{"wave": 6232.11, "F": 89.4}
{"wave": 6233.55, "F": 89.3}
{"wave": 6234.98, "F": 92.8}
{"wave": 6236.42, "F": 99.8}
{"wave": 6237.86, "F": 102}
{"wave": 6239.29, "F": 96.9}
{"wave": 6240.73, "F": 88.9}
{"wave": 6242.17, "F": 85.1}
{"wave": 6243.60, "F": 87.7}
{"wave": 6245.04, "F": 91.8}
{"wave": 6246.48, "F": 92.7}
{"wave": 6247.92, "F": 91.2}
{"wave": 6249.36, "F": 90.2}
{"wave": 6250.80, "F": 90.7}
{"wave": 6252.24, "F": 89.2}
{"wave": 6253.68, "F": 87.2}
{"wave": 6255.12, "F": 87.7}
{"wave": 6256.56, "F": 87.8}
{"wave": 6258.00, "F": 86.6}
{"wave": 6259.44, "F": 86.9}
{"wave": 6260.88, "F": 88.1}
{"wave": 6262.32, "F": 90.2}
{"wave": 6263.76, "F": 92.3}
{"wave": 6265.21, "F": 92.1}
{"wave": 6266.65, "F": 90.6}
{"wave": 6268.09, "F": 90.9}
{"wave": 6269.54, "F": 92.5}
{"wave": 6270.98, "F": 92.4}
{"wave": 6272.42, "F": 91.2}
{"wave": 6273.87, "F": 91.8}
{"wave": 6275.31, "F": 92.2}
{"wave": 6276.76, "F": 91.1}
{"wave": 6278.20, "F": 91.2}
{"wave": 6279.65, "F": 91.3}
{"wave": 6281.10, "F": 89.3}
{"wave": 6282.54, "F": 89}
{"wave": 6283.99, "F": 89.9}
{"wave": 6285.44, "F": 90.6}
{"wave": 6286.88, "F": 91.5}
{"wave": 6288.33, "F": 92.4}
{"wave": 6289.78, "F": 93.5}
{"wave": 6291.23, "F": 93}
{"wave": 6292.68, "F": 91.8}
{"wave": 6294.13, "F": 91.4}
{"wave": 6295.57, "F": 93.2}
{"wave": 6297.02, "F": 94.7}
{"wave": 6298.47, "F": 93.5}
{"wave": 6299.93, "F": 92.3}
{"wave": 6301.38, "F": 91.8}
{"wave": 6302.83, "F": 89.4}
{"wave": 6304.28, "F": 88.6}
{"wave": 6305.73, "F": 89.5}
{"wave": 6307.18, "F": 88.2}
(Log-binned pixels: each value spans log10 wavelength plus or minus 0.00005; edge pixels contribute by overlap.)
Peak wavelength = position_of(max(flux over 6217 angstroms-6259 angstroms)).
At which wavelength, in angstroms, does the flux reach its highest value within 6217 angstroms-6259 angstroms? 6237.86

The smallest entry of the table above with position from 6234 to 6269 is 85.1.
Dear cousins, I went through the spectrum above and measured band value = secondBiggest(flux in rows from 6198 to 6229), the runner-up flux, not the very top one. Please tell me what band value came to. 97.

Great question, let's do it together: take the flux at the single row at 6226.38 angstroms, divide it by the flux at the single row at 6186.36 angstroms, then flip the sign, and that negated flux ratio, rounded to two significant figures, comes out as -0.98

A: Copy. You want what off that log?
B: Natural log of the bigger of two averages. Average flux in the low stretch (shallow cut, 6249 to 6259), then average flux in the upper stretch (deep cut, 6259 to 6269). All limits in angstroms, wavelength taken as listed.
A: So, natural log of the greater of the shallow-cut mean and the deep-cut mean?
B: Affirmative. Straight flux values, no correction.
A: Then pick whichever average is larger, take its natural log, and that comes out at 4.50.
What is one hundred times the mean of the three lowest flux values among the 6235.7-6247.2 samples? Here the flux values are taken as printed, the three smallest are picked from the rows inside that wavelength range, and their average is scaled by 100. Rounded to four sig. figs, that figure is 8723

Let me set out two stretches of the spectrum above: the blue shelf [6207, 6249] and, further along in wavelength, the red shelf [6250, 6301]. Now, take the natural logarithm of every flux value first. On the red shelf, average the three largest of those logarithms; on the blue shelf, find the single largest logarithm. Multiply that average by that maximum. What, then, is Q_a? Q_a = 21.0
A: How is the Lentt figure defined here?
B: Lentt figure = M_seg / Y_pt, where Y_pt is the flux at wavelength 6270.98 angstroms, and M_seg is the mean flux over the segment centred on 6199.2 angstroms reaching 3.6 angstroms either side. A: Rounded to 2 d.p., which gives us 1.03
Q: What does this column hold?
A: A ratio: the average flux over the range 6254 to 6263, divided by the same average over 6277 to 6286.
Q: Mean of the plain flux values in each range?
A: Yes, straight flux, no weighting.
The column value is 0.974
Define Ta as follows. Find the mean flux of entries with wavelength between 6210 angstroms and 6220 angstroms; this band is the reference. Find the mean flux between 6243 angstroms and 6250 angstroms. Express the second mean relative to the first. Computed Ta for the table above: 1.01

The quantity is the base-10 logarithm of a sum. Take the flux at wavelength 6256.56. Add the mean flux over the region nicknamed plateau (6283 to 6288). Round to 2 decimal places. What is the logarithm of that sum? 2.25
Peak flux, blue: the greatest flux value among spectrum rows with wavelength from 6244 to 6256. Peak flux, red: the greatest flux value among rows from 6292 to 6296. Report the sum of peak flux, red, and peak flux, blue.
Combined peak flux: 186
